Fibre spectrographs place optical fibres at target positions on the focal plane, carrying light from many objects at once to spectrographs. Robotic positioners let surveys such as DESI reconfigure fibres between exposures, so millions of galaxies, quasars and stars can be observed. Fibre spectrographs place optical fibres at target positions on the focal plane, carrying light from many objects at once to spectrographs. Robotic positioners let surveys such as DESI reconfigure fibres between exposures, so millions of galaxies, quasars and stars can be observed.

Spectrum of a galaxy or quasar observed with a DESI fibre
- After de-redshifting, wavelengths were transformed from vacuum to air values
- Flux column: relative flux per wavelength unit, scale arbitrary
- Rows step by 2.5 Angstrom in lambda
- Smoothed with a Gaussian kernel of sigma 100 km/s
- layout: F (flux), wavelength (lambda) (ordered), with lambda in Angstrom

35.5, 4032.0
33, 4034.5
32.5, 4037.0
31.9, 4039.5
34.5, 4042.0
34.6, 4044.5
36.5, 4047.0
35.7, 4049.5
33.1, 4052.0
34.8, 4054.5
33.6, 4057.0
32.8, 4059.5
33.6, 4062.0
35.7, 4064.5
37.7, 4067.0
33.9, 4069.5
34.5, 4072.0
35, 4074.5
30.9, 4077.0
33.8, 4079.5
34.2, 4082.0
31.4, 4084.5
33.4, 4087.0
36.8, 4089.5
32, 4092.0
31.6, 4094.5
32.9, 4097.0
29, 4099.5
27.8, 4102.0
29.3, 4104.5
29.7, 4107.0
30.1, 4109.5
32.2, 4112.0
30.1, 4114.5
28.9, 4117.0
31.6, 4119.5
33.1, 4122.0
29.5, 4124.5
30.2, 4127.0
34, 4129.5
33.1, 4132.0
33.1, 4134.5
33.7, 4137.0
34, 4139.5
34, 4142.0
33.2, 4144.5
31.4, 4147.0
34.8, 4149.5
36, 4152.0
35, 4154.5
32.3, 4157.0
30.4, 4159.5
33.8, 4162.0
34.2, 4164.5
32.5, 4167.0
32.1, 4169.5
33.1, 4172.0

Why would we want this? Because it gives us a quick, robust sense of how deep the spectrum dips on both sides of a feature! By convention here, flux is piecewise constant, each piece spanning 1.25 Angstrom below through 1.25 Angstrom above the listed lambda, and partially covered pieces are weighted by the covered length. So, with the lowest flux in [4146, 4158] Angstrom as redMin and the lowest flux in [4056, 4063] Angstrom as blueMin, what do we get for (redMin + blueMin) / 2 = 32.1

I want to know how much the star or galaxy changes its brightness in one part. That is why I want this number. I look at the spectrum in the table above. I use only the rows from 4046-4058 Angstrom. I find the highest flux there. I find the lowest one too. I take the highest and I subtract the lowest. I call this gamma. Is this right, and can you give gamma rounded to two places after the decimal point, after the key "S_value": 3.40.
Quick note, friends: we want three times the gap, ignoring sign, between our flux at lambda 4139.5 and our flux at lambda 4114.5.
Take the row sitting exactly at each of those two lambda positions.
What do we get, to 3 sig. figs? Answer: 11.7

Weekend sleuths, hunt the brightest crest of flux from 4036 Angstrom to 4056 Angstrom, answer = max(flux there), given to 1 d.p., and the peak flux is 36.5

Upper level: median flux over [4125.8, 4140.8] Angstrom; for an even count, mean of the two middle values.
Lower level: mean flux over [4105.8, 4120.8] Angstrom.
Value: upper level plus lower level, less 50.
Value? 14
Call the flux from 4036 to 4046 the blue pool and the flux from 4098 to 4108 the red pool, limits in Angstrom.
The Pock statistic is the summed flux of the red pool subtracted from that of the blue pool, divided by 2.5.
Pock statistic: 7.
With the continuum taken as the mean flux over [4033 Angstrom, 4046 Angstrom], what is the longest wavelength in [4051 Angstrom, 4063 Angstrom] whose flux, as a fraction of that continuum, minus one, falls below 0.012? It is 4062.0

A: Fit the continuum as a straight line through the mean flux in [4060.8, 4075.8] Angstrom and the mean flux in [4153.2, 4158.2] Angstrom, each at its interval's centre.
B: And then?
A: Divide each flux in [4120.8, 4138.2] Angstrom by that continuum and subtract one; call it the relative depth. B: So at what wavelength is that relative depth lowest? 4124.5 Angstrom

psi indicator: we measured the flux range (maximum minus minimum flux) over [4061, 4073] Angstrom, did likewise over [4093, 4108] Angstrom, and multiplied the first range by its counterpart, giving 20.9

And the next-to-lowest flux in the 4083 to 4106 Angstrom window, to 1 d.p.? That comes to 29.0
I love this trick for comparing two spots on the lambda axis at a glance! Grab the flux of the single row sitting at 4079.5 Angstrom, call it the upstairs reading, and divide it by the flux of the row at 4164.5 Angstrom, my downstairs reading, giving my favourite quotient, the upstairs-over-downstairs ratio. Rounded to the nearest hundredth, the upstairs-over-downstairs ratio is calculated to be 0.99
